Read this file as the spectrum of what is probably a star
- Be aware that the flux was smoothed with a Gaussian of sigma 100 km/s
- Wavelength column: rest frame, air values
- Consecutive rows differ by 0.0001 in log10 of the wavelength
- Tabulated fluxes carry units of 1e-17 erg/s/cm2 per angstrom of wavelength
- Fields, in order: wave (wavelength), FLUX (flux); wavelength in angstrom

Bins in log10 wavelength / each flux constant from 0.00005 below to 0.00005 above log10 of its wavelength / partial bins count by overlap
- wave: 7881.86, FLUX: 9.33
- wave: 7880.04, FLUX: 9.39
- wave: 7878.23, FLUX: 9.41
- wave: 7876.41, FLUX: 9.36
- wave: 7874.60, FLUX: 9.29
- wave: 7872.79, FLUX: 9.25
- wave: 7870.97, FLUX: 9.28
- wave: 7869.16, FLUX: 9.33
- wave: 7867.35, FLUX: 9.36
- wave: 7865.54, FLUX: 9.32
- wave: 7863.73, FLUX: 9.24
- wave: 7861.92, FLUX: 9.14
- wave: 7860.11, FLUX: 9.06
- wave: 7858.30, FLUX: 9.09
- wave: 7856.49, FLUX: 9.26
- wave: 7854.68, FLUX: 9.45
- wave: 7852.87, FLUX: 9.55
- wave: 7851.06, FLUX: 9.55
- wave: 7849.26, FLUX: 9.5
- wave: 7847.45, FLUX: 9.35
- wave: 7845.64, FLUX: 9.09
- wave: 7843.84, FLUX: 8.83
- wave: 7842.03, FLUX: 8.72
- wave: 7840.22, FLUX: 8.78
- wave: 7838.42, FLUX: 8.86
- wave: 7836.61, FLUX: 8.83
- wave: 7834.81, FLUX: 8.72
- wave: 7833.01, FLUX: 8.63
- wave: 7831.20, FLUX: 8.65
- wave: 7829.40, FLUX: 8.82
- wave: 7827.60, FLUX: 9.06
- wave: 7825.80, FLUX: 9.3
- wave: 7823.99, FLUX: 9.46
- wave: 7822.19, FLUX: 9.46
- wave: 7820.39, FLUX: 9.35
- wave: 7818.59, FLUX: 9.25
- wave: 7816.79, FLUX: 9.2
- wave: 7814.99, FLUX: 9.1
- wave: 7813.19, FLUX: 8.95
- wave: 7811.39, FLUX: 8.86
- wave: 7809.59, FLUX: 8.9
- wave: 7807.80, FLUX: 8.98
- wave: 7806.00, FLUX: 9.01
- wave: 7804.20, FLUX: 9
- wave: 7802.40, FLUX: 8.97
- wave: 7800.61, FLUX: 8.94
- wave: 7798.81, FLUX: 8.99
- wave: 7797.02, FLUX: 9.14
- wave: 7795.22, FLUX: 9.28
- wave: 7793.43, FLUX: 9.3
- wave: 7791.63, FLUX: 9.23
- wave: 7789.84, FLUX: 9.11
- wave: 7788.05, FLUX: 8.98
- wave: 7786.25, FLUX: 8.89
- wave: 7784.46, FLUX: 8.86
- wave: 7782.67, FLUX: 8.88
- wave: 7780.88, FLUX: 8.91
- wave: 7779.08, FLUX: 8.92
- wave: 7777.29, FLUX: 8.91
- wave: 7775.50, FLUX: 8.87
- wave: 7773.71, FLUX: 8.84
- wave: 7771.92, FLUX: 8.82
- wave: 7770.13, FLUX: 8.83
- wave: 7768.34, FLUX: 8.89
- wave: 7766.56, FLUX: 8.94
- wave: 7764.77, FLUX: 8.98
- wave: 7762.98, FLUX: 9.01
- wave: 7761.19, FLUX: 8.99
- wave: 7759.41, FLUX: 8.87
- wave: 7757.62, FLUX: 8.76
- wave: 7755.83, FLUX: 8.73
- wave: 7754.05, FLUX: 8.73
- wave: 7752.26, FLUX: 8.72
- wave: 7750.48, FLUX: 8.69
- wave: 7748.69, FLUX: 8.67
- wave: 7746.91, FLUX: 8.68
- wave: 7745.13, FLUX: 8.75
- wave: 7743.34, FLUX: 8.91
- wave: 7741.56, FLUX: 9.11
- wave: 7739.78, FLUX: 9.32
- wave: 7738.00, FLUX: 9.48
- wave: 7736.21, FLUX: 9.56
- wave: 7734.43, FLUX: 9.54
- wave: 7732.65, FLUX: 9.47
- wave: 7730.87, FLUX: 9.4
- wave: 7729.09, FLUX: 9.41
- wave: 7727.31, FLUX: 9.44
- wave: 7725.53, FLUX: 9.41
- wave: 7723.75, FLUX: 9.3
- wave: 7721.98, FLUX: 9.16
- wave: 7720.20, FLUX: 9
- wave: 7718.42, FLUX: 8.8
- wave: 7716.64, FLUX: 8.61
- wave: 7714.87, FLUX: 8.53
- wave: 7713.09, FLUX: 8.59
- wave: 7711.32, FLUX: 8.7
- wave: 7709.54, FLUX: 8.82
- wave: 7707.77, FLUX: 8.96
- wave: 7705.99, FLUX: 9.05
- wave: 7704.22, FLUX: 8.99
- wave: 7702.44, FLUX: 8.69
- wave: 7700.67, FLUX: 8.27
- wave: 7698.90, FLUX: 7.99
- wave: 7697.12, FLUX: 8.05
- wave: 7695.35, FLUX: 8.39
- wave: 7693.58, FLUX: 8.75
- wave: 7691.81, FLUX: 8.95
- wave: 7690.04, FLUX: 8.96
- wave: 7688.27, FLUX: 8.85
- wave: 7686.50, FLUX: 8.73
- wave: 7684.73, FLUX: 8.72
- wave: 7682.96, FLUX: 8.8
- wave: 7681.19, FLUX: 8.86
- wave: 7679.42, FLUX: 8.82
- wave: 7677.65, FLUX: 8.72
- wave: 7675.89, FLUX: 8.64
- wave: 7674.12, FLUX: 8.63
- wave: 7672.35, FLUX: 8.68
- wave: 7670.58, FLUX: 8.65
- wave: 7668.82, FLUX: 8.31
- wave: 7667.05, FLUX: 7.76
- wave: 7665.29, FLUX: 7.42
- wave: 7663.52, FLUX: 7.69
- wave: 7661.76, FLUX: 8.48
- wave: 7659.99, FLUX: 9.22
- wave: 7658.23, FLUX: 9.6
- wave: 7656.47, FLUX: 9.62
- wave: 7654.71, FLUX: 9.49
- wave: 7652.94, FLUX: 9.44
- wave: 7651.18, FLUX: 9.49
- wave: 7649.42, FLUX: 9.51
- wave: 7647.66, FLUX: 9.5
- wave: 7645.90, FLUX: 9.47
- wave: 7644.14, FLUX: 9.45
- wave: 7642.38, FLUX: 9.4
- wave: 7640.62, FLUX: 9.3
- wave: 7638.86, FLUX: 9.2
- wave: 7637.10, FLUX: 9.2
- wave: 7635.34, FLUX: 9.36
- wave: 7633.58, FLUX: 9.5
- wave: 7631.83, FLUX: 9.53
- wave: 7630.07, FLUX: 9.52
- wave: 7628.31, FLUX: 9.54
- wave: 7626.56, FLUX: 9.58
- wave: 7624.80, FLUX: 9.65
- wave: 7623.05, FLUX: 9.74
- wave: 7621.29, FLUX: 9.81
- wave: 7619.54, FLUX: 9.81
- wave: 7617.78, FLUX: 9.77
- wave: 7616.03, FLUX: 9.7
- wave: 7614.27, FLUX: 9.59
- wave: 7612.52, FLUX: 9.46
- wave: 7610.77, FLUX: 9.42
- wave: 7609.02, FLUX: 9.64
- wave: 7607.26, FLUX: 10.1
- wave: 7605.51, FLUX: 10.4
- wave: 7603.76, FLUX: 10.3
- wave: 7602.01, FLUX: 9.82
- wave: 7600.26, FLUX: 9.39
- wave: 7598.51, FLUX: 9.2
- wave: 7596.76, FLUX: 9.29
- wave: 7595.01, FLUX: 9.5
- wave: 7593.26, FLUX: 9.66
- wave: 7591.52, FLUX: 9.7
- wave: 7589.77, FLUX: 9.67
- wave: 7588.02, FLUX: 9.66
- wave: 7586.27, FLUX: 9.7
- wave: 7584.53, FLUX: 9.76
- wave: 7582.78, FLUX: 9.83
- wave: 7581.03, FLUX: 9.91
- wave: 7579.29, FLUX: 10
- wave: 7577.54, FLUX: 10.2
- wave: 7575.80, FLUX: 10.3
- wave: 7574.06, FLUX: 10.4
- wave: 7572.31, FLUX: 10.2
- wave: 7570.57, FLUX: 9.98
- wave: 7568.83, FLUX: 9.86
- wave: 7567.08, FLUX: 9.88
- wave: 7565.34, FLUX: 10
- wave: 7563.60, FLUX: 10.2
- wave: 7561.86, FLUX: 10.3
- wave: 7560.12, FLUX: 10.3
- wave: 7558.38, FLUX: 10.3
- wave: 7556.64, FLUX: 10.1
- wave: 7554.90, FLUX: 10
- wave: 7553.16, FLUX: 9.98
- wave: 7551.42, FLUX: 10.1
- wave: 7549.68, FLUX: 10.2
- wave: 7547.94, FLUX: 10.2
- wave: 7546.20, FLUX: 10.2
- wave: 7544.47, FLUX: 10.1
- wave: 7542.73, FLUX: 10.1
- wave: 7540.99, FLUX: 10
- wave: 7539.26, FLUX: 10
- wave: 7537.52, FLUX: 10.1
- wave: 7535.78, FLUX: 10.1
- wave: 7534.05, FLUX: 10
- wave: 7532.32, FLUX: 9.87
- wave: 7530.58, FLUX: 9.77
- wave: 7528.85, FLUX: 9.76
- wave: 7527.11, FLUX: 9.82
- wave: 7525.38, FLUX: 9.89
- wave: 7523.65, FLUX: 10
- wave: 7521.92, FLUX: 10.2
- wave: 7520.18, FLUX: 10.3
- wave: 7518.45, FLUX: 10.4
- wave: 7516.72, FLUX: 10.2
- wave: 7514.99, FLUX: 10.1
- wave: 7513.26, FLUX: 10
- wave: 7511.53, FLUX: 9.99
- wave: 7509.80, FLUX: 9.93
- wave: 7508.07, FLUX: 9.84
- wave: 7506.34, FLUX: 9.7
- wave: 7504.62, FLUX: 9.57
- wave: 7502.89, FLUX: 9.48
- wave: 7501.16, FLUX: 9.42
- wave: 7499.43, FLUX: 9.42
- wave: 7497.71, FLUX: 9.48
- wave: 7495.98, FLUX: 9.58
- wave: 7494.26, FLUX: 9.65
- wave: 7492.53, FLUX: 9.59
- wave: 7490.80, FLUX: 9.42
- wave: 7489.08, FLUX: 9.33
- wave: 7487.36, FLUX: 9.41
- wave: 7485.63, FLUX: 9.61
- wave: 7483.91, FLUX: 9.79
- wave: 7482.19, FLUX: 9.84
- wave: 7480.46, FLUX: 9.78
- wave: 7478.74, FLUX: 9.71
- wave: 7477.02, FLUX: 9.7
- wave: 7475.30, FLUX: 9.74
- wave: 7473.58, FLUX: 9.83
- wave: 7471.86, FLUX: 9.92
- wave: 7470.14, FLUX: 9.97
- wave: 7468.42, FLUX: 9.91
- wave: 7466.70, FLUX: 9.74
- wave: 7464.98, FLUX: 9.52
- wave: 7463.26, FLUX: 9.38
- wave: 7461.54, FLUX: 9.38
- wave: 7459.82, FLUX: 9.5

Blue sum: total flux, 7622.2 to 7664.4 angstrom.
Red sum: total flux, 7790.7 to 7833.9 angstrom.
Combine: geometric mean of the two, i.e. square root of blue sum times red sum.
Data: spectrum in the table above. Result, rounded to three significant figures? 221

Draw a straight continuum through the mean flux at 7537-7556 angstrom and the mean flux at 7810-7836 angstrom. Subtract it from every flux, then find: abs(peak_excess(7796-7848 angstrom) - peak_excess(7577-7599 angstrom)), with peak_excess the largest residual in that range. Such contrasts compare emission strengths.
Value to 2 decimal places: 0.18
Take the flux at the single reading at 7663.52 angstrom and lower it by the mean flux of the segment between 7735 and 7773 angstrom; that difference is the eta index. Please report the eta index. -1.2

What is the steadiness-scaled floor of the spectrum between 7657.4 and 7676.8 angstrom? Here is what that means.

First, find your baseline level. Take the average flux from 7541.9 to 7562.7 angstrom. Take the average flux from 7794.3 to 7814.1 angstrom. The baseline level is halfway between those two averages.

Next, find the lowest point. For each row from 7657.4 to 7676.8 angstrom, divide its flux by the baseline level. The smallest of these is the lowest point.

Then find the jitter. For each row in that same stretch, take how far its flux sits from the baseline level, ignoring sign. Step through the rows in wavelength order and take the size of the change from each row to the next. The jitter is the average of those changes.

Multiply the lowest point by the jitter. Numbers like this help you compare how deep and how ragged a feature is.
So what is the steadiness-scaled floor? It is 0.268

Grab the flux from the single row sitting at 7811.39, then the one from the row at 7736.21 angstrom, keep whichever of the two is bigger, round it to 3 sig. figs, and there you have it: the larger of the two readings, 9.56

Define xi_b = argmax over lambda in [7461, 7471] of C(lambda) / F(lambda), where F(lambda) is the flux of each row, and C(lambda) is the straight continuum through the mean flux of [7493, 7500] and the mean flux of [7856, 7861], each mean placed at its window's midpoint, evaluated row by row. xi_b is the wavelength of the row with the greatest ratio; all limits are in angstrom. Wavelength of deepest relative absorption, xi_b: 7461.54 angstrom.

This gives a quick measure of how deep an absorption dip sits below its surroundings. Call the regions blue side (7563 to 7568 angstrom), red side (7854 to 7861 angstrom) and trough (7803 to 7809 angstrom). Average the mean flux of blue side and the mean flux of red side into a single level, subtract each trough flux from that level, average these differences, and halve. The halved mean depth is 0.31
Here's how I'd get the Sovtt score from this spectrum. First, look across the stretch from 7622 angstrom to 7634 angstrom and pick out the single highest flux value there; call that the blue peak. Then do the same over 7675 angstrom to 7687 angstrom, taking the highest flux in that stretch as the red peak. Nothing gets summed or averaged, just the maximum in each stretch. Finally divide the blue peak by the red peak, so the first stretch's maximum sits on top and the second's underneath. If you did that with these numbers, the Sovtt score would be 1.10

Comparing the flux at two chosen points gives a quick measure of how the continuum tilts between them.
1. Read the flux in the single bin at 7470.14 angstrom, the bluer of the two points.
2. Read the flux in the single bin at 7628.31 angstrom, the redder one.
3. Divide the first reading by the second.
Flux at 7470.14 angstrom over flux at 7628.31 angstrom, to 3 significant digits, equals 1.05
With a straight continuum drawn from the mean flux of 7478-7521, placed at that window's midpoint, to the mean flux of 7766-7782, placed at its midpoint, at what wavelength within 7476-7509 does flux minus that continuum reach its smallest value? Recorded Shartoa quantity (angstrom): 7489.08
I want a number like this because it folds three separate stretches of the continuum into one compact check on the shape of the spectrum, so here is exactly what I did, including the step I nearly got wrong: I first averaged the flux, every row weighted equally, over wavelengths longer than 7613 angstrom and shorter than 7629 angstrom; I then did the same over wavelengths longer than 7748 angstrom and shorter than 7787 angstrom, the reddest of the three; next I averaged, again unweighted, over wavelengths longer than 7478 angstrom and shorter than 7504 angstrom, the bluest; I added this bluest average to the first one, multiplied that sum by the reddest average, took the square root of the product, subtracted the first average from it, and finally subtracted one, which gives 2.4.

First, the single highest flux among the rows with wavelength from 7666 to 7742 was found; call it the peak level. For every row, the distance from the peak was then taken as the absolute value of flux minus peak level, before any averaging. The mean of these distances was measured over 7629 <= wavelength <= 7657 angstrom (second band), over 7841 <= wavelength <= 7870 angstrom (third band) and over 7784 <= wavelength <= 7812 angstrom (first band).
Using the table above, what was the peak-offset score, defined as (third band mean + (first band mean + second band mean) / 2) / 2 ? 0.33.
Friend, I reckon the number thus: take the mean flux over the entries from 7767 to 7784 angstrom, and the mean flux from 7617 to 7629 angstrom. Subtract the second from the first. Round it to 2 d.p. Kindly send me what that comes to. -0.83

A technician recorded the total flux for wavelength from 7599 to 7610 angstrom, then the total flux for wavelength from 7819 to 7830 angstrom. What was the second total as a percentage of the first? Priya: 93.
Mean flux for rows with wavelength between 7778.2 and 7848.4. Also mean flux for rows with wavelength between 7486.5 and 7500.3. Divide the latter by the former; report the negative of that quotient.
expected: -1.05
